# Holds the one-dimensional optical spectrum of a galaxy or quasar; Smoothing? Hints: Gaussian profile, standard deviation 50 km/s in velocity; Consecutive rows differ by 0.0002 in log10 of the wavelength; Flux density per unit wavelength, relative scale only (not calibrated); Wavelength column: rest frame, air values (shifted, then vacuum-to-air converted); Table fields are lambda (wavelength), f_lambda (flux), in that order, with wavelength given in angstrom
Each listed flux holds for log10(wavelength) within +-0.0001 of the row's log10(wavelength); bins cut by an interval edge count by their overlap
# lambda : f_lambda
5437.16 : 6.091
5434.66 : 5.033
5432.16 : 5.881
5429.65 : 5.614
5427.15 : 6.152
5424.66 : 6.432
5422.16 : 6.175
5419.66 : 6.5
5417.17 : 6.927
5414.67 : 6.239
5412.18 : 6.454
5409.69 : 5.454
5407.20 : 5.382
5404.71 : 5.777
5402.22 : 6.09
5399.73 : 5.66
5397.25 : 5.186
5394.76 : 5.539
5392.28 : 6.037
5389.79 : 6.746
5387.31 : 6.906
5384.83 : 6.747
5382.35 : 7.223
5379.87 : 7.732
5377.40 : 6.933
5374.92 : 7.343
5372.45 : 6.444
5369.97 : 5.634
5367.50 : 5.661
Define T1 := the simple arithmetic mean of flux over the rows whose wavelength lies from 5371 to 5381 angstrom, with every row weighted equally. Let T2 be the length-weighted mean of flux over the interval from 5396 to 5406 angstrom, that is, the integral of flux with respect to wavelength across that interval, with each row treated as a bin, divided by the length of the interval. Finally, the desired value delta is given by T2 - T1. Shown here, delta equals -1.4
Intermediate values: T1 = 7.1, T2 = 5.7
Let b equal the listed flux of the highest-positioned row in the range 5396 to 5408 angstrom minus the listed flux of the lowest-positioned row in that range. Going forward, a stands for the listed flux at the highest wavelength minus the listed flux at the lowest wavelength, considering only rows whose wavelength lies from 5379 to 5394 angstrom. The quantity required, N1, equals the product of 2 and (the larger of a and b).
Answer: 0.4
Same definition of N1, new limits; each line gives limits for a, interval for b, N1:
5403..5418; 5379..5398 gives 2.3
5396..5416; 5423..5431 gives 2.1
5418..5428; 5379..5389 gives -0.7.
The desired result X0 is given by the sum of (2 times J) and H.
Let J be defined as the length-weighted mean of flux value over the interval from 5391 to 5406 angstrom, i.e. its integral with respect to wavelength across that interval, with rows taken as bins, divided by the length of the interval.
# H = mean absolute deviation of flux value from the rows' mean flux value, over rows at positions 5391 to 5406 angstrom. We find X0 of 11.7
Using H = 0.253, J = 5.7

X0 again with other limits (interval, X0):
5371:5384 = 14.6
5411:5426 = 13.1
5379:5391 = 14.4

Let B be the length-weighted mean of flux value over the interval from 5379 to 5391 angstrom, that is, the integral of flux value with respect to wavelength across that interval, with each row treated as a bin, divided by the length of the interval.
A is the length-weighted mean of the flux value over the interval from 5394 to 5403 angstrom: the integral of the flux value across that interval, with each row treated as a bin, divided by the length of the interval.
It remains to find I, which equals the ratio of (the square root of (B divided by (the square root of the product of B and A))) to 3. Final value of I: 0.353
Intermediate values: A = 5.6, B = 7.1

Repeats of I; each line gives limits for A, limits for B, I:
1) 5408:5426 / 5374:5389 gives 0.344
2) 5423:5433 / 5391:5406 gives 0.329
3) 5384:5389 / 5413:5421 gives 0.330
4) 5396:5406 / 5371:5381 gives 0.352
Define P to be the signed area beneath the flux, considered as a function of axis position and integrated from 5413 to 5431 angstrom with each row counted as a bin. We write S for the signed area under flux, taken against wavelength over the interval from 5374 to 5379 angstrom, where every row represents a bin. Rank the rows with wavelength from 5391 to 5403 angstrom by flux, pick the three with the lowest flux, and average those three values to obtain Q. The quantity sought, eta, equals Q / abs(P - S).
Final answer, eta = 0.07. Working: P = 113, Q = 5.46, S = 36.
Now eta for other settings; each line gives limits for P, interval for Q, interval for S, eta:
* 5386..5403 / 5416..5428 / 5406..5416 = 0.14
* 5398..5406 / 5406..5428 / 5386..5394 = 1.01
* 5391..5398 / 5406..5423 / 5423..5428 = 0.73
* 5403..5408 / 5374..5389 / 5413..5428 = 0.10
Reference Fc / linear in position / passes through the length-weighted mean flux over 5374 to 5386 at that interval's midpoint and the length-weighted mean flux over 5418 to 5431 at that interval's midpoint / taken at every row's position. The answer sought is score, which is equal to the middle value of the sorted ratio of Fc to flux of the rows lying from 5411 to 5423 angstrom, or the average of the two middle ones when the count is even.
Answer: 1.00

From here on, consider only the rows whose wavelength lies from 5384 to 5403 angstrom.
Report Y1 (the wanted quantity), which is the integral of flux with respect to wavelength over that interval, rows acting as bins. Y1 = 116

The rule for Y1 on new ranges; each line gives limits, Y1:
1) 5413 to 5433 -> 125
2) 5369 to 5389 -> 138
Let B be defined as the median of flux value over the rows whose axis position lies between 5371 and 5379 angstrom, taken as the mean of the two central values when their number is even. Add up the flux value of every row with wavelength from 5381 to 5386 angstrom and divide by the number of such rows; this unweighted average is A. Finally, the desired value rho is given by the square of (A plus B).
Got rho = 194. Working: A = 7.0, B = 6.9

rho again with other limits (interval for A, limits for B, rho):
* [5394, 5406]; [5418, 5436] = 139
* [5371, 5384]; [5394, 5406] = 164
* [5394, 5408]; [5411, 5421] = 146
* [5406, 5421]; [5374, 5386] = 179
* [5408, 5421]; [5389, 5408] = 145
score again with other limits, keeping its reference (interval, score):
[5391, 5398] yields 1.24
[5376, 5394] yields 1.03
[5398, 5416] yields 1.15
